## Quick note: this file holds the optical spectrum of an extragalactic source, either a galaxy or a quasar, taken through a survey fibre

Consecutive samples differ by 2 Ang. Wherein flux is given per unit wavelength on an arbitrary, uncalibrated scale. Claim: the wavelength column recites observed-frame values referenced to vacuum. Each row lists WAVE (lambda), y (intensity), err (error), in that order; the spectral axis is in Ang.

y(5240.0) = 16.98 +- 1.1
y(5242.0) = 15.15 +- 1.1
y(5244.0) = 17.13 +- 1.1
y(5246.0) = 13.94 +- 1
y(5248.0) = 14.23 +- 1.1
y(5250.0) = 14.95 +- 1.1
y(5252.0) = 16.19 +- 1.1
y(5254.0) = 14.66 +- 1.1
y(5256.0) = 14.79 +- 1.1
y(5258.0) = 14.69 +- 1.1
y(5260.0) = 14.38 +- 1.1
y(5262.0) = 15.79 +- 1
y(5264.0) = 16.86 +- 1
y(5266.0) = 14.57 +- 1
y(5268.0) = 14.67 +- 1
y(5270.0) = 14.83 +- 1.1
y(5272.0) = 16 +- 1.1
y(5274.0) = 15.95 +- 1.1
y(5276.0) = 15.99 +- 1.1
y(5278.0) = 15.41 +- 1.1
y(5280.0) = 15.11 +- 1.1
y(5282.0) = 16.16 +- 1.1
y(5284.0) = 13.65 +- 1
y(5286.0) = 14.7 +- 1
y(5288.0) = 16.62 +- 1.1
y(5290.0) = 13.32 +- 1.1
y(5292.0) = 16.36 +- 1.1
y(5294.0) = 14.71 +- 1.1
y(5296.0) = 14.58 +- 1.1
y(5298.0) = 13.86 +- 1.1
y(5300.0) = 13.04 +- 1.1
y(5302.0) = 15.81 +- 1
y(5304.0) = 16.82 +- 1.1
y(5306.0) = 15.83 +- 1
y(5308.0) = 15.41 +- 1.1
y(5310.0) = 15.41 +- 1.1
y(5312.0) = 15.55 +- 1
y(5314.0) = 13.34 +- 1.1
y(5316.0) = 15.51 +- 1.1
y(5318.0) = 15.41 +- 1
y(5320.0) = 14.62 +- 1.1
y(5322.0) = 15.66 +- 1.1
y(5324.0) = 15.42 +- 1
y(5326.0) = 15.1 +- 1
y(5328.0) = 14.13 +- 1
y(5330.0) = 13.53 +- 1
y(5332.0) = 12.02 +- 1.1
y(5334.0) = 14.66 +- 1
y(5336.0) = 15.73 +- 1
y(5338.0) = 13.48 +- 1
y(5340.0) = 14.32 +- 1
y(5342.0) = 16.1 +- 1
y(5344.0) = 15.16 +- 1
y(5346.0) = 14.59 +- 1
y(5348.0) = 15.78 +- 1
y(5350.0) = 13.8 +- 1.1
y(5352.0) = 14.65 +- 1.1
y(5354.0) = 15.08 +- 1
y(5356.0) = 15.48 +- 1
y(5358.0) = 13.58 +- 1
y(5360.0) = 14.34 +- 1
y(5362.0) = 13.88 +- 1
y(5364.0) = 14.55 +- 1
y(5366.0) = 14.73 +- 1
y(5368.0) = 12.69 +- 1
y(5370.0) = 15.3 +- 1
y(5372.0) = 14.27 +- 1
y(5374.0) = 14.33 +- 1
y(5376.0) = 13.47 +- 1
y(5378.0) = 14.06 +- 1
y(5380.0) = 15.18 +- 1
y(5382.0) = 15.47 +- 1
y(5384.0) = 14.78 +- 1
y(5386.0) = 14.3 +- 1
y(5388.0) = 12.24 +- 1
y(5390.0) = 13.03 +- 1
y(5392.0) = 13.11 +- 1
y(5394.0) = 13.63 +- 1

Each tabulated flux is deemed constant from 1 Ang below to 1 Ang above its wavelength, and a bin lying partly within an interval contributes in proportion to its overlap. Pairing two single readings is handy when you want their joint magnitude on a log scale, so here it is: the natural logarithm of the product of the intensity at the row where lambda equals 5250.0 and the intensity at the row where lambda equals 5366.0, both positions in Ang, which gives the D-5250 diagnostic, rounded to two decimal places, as 5.39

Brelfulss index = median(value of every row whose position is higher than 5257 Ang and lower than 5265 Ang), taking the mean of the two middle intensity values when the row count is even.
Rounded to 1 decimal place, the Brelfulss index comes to 15.2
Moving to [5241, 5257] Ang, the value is 14.9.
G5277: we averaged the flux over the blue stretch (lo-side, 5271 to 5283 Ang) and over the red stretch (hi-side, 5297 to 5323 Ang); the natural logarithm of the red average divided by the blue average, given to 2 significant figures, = -0.044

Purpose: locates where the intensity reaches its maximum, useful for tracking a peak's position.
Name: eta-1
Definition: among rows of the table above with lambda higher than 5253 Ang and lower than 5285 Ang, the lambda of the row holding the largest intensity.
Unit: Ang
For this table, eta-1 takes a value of 5264.0 Ang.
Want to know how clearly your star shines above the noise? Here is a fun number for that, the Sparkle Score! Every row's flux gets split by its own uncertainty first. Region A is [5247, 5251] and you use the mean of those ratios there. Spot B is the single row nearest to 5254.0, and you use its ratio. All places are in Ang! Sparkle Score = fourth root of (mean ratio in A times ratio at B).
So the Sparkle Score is 3.65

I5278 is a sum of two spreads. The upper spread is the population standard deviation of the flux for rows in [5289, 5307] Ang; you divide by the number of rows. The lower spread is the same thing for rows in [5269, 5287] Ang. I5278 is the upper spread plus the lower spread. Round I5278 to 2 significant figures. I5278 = 2.1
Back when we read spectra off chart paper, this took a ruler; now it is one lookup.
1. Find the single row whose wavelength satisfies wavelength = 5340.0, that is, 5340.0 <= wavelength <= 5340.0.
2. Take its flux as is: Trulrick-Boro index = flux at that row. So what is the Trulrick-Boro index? 14.32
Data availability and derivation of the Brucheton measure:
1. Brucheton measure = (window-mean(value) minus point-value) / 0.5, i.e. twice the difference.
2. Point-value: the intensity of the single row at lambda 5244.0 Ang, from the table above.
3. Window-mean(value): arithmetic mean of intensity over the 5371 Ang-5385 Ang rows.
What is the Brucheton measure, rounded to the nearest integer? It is -5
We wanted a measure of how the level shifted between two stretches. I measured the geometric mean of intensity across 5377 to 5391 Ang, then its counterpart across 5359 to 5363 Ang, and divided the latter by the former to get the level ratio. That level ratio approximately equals 1.00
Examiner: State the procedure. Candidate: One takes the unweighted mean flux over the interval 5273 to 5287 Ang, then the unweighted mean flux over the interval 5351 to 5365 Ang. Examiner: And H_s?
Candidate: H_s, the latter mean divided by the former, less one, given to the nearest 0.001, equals -0.051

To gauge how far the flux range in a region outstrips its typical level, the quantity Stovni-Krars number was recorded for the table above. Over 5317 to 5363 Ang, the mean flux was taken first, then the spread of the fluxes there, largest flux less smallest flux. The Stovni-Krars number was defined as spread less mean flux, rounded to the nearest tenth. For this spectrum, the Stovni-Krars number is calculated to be -10.6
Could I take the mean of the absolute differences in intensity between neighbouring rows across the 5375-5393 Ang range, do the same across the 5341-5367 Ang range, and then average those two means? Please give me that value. 0.81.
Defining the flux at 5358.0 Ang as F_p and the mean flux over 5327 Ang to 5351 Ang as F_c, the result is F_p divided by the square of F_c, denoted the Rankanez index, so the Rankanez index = 0.065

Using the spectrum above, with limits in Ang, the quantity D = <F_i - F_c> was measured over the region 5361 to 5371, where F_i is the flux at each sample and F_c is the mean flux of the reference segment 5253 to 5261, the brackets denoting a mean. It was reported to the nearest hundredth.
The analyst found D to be -0.40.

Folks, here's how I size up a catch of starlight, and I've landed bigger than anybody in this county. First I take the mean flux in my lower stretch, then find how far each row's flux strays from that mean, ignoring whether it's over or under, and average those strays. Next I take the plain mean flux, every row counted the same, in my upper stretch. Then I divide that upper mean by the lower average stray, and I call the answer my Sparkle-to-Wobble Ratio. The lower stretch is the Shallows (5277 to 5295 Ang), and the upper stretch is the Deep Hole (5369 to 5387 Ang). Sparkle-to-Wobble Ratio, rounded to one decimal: 16.0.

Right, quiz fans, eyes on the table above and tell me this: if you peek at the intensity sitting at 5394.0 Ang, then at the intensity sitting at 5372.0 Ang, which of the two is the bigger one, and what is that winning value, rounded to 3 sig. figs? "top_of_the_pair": 14.3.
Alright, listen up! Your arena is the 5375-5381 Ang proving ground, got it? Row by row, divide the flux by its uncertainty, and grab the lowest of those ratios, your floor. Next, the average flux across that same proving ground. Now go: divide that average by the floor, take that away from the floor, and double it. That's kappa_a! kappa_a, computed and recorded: 24.8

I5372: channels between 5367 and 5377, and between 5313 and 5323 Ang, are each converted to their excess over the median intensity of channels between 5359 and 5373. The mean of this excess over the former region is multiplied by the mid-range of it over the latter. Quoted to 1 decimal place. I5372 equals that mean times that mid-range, -0.1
